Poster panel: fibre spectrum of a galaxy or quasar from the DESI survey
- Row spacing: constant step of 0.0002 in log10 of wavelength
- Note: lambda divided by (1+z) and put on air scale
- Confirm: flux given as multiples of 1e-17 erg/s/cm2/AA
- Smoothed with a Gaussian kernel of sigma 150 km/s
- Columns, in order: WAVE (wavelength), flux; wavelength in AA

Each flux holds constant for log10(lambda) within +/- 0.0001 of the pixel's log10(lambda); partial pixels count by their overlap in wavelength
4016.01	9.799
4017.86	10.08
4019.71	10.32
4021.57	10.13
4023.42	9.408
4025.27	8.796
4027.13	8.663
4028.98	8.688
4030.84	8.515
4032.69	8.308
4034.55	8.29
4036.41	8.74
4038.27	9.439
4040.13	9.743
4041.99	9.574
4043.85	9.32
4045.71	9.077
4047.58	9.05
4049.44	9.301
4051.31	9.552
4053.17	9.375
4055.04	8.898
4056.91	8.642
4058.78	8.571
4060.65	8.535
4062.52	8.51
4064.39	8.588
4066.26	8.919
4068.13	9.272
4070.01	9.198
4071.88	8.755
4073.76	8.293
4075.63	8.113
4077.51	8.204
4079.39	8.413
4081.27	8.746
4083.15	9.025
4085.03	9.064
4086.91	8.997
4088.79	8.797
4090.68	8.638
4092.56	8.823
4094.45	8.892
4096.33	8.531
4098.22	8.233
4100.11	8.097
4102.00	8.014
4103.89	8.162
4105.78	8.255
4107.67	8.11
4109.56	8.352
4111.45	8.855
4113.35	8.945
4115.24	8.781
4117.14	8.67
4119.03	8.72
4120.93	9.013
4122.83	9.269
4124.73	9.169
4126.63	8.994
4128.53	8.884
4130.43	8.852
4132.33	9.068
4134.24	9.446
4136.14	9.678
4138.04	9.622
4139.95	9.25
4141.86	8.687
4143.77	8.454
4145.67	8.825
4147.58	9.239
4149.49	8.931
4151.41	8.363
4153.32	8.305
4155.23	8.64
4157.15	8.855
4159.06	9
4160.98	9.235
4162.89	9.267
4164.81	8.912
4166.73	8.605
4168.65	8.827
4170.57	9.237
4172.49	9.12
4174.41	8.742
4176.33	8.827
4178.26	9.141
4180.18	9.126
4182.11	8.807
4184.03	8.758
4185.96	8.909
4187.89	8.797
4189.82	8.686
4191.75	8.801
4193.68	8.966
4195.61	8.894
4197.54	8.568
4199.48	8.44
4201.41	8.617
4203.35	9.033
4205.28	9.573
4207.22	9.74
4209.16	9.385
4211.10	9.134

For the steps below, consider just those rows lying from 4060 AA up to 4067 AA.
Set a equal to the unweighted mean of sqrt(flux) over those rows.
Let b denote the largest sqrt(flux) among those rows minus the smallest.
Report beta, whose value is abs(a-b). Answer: 2.87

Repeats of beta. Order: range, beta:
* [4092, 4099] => 2.82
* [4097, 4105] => 2.81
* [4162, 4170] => 2.87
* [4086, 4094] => 2.91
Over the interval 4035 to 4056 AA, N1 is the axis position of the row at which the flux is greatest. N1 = 4040.13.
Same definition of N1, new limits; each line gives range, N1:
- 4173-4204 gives 4178.26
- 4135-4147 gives 4136.14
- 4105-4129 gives 4122.83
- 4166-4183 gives 4170.57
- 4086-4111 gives 4086.91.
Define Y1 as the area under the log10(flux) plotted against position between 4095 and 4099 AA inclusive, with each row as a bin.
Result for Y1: 3.71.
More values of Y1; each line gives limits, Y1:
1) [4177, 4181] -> 3.84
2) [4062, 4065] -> 2.80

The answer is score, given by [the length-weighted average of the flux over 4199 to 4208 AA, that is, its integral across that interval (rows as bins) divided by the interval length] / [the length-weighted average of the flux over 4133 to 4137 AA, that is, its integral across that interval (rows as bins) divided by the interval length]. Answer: 0.96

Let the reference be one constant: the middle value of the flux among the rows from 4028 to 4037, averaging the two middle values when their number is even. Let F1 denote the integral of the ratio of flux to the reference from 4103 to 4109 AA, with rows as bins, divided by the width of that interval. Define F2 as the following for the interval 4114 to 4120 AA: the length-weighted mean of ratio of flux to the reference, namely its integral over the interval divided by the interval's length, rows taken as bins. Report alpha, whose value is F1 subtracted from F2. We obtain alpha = 0.06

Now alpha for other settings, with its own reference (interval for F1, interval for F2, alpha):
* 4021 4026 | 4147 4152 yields -0.07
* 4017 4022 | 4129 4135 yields -0.13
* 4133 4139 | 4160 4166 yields -0.05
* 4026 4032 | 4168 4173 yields 0.05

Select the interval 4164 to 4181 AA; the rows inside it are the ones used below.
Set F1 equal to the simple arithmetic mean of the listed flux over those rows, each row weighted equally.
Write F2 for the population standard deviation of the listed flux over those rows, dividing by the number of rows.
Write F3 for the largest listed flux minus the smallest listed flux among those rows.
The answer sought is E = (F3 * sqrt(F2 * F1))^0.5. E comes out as 0.92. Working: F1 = 8.95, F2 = 0.20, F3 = 0.63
